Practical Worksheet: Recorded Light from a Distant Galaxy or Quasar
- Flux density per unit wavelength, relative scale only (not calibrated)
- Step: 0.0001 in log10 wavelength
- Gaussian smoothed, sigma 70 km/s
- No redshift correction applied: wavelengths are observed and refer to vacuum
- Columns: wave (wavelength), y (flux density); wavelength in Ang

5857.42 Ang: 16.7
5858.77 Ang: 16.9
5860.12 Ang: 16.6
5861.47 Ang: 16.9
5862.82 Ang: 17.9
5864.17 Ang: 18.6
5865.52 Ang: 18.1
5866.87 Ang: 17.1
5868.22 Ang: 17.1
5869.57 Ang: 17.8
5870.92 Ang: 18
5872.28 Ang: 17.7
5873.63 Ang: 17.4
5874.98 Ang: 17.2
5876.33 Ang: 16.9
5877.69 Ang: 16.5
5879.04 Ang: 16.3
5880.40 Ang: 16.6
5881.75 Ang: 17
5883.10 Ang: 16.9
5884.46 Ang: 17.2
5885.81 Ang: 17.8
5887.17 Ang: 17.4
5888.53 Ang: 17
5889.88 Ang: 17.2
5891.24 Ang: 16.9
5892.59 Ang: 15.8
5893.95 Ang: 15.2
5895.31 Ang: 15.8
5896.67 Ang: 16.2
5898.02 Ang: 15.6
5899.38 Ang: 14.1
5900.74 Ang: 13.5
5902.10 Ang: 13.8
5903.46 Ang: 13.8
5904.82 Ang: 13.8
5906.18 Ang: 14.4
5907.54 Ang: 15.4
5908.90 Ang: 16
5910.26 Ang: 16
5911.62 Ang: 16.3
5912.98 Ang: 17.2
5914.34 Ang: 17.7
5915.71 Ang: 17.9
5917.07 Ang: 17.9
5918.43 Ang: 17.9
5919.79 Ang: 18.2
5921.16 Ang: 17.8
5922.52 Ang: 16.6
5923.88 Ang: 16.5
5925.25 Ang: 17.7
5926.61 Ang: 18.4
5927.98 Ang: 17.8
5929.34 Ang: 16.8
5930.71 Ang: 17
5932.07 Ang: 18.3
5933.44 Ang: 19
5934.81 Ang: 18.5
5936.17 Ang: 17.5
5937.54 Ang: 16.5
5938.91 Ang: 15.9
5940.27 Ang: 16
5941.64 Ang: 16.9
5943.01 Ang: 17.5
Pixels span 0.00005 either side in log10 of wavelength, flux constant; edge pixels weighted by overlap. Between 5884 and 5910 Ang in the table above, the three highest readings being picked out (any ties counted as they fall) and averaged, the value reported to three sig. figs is 17.5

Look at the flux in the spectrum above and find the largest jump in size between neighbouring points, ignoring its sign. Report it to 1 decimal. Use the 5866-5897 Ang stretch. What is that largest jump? 1.1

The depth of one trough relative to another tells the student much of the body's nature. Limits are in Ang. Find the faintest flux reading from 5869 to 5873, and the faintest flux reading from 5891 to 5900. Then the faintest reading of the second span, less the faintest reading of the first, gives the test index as -3.6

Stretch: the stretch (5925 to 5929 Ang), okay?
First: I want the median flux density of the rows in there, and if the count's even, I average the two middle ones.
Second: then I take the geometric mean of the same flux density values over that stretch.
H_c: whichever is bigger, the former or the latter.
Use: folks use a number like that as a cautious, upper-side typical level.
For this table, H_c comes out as 18.0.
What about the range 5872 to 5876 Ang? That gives 17.4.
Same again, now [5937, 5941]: 16.1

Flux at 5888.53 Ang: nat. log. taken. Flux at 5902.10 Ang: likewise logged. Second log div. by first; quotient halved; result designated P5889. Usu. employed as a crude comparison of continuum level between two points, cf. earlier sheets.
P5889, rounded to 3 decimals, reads 0.463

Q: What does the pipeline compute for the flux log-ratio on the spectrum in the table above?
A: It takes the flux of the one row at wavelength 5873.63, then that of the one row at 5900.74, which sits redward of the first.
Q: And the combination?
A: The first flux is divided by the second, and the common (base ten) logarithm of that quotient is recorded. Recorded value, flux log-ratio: 0.11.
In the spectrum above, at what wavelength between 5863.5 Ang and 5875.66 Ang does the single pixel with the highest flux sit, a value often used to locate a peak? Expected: 5864.17 Ang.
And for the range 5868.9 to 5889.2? 5870.92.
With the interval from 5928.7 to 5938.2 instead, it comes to 5933.44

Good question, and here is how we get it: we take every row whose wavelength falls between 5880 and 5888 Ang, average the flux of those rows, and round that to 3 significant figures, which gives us 17.2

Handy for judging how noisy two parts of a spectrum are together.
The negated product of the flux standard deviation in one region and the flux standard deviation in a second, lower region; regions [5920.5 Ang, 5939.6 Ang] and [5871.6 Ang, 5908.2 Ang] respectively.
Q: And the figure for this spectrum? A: -1.2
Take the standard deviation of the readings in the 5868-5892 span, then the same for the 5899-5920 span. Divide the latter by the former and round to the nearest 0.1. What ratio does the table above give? 3.8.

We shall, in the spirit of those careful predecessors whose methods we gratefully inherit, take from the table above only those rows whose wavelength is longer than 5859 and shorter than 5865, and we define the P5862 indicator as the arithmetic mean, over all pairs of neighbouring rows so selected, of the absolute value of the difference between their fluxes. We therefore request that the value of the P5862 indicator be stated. 0.7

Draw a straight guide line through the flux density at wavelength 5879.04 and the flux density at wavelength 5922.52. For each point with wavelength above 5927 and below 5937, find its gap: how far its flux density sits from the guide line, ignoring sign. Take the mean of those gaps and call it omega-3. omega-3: 1.18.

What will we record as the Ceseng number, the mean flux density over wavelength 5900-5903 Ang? 13.65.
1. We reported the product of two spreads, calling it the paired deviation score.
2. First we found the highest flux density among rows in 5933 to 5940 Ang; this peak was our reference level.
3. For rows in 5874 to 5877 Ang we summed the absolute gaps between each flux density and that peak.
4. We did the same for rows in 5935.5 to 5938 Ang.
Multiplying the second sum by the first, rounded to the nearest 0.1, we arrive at 15.6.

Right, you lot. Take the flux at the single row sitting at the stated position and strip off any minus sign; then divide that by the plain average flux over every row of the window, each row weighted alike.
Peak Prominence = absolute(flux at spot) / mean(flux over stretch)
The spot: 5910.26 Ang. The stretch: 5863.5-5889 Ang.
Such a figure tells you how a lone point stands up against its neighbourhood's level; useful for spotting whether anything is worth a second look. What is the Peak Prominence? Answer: 0.93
